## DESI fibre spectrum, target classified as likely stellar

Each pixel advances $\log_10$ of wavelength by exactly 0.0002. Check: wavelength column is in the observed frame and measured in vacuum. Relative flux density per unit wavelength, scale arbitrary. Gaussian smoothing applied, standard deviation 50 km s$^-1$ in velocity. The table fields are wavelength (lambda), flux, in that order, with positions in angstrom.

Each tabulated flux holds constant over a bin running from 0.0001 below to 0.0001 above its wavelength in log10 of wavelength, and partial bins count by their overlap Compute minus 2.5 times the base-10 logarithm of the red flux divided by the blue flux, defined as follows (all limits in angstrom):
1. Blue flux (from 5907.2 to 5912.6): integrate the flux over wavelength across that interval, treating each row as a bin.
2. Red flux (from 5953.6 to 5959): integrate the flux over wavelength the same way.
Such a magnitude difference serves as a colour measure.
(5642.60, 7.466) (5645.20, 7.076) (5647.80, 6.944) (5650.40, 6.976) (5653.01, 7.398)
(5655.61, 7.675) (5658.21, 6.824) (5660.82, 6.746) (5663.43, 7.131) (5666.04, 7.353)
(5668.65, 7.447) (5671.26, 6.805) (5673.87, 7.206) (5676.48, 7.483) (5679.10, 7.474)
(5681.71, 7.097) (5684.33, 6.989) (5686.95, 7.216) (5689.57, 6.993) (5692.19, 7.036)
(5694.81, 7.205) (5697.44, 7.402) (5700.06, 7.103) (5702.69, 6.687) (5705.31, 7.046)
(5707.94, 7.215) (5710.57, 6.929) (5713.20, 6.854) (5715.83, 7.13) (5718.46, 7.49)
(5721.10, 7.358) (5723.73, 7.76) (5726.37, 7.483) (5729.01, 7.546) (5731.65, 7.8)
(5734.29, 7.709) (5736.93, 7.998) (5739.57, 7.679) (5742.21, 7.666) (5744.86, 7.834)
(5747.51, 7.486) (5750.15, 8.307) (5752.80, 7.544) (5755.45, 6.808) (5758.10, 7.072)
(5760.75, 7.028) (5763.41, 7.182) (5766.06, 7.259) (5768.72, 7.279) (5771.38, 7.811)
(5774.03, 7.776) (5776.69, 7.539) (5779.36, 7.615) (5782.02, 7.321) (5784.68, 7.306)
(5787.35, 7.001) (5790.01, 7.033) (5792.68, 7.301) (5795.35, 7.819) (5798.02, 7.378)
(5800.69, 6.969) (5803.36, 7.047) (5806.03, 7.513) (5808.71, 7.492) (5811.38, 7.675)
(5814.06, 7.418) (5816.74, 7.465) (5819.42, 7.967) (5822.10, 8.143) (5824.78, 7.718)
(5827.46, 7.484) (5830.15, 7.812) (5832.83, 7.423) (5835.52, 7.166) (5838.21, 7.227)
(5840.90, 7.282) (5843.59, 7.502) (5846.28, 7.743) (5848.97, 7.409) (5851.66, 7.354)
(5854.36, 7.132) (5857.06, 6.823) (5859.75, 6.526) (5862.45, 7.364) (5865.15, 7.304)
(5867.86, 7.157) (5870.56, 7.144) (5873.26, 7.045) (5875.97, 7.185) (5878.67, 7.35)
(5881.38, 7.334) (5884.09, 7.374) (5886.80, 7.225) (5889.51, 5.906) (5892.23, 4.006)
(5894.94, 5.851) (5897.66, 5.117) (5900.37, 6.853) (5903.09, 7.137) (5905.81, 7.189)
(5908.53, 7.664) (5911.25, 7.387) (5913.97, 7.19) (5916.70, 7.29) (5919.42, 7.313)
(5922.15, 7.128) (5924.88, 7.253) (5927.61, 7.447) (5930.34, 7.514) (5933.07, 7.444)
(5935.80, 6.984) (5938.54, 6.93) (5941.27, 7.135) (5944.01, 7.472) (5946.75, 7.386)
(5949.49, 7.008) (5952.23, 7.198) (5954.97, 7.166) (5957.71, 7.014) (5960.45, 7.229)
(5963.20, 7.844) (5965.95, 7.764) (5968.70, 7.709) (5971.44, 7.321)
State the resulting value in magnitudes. 0.06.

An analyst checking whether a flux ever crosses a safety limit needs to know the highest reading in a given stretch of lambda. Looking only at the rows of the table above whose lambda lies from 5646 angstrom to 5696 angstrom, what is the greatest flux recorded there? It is 7.675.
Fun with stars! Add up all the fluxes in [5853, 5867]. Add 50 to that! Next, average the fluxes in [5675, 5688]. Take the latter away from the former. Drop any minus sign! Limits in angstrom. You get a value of 77.9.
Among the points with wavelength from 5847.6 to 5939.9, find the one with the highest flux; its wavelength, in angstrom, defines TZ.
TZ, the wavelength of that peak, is 5908.53 angstrom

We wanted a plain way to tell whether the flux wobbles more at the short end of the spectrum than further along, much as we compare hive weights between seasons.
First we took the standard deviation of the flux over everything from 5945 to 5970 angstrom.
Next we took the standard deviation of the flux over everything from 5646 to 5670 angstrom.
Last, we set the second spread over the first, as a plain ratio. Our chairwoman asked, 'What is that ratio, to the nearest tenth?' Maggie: 1.0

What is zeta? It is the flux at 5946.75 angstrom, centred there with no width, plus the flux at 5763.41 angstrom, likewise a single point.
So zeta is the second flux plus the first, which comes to 14.6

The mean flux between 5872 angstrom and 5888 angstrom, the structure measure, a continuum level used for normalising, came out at 7.25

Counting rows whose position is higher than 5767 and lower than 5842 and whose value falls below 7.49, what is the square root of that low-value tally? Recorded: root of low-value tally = 4.0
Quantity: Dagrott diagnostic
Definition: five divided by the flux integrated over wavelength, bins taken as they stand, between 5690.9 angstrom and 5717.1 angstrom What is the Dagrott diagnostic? 0.027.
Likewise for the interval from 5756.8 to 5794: 0.018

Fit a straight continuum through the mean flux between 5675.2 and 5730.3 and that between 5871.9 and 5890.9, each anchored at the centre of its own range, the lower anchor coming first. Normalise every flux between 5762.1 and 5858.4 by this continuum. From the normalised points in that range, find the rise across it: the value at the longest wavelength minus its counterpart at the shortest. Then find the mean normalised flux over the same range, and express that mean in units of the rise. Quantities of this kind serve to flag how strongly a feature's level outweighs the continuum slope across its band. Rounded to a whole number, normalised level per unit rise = -27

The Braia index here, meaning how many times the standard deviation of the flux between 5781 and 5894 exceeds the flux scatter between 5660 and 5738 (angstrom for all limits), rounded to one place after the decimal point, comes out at 2.0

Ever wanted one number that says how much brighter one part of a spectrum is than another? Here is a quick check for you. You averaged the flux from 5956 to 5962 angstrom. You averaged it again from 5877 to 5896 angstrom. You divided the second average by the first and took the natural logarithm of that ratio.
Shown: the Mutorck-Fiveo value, -0.10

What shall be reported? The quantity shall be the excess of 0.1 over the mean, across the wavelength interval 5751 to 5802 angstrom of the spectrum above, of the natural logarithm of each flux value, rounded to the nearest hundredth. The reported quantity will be -1.89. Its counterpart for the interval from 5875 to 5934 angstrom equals -1.82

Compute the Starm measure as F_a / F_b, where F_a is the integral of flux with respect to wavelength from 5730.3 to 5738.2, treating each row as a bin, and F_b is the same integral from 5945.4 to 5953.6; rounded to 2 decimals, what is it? 1.05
